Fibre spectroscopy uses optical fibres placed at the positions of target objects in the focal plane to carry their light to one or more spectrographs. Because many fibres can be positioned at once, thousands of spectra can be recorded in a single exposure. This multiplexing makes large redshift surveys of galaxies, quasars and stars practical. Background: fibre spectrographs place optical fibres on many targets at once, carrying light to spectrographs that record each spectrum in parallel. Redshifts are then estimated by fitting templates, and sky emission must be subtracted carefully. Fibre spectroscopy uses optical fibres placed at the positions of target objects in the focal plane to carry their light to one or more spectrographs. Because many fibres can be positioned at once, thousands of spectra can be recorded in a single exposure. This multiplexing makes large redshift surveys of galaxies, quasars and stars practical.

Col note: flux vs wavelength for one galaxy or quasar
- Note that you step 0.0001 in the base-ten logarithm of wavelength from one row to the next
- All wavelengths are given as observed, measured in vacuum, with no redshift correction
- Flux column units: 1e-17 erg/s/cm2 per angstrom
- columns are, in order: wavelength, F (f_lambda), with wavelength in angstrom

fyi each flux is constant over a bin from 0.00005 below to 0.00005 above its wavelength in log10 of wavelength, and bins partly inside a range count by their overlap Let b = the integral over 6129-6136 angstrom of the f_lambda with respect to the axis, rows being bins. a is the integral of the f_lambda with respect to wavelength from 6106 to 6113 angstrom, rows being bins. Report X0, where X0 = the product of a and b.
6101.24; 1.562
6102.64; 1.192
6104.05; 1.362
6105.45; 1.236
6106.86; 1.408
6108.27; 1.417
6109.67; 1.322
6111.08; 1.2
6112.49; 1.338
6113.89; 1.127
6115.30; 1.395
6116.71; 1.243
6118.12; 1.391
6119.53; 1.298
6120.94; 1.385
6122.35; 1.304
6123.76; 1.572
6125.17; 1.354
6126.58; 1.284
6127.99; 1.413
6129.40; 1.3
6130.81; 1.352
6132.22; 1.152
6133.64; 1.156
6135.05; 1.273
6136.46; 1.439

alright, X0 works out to 82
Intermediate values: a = 9.3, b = 8.76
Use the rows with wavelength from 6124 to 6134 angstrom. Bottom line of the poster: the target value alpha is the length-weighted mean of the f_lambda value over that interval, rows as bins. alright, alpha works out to 1.305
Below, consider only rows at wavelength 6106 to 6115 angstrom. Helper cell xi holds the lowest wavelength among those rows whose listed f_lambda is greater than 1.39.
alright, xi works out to 6106.86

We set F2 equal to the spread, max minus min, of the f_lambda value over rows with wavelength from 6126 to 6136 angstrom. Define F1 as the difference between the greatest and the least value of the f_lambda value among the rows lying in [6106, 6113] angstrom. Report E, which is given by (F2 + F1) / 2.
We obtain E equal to 0.239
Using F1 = 0.22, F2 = 0.26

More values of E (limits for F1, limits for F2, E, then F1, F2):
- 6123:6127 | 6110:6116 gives 0.278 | 0.29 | 0.27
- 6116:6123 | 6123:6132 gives 0.218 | 0.15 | 0.29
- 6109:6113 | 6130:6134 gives 0.169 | 0.14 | 0.20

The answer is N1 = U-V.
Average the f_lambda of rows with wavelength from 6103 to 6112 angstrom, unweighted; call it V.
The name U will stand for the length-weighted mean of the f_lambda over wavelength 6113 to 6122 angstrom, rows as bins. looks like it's -0.02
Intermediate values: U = 1.307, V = 1.32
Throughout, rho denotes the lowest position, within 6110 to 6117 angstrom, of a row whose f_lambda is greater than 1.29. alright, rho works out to 6112.49 angstrom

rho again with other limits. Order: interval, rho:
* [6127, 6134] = 6127.99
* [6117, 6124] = 6118.12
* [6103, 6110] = 6104.05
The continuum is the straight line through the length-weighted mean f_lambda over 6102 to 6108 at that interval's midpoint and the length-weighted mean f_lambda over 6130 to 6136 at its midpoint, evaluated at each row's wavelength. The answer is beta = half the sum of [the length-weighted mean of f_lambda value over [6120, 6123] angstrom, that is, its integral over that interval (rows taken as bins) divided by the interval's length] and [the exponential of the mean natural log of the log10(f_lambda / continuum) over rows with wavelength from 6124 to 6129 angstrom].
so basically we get 0.68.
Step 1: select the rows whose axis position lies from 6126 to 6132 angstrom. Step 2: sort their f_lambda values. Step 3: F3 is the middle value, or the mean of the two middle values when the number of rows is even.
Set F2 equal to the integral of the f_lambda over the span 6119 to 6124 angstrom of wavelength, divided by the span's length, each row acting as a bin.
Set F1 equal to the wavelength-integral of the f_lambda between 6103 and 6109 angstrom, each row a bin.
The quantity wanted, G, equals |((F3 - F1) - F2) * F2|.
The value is 11.2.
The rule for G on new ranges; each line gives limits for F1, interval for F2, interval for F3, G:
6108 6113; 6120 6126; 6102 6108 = 9.3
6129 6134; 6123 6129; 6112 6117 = 8.8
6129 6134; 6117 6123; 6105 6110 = 8.3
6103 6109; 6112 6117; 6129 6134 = 10.4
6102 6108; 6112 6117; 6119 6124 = 9.9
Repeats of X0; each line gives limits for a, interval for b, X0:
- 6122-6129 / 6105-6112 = 90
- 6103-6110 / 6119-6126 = 91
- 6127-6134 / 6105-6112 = 83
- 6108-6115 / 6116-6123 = 83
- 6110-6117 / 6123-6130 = 86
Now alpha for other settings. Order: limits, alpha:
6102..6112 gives 1.306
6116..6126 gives 1.362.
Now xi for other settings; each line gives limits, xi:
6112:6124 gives 6115.30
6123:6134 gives 6123.76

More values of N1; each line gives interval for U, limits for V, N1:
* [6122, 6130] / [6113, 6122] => 0.07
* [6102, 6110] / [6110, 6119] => 0.04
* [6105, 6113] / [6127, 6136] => 0.05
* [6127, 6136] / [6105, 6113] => -0.04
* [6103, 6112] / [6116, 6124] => -0.05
